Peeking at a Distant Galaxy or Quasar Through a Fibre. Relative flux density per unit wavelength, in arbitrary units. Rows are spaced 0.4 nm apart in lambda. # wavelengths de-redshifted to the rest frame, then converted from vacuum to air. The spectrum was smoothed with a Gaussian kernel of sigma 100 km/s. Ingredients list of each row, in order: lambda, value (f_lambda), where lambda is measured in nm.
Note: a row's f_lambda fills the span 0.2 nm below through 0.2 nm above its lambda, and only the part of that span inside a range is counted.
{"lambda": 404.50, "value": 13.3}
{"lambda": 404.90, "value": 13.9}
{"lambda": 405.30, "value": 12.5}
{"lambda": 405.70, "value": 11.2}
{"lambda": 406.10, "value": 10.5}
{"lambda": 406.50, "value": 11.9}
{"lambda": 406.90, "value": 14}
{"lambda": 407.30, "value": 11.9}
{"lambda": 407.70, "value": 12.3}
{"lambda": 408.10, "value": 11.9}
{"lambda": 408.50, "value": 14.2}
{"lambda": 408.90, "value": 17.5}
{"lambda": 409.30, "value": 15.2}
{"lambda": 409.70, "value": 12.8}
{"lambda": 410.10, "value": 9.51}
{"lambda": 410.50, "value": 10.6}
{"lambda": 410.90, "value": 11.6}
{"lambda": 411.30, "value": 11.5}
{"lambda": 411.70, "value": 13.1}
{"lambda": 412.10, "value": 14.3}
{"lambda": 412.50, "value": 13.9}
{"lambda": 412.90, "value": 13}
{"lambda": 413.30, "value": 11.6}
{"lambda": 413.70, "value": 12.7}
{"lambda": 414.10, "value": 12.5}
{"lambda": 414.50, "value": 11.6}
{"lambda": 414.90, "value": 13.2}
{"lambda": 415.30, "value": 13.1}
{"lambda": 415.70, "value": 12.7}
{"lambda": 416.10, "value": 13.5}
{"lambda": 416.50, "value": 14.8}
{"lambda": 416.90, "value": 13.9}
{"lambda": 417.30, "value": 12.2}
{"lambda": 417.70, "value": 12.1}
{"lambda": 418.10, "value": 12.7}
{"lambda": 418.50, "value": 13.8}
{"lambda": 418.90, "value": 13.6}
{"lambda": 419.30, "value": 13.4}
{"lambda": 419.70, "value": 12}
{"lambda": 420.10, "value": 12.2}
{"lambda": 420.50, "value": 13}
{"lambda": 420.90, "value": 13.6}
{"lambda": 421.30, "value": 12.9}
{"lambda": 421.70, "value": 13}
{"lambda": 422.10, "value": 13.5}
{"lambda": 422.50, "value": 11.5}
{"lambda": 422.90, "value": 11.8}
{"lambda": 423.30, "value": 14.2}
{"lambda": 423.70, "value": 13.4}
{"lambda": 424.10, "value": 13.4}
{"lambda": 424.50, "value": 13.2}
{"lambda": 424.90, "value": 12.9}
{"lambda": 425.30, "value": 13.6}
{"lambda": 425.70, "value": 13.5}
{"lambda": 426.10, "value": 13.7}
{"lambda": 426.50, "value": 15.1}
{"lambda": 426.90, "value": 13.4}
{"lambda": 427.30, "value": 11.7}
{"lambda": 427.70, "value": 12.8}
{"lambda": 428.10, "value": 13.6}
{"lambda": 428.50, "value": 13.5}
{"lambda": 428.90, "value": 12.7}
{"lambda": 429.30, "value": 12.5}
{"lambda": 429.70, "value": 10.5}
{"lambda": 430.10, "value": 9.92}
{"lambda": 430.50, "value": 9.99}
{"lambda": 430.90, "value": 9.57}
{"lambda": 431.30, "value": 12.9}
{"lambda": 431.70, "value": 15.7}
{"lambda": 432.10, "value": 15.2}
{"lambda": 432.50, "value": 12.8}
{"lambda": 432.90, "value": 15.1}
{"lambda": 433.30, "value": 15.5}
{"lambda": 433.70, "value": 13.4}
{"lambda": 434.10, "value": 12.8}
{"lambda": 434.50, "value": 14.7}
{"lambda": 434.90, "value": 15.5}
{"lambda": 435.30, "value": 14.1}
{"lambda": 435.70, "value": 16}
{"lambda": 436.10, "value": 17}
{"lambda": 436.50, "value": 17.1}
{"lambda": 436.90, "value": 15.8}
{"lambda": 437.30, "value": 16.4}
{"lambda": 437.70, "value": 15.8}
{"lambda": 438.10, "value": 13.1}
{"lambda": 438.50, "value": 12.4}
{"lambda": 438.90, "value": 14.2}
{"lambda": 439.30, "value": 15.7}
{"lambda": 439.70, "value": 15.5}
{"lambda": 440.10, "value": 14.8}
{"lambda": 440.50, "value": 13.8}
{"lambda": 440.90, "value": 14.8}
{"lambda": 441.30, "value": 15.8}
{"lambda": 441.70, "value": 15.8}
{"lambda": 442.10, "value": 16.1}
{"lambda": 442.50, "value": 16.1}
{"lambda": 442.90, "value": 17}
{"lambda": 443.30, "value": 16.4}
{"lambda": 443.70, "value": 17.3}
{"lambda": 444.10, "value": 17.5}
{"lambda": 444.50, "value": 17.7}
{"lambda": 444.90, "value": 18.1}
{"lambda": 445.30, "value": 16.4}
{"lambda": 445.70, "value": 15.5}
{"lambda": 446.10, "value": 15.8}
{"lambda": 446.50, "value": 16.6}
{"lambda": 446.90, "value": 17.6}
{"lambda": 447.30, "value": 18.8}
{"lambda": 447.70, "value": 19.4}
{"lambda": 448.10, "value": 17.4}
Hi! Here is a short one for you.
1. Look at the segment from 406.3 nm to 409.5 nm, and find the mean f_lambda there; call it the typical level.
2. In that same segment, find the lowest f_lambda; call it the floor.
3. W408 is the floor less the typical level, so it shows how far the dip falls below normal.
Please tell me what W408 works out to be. -1.7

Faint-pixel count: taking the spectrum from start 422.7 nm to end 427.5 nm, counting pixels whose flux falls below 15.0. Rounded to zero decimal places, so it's 11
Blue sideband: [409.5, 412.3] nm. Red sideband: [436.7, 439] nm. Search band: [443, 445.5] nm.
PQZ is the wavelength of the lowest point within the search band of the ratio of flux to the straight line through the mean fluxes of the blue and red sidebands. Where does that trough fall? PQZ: 445.30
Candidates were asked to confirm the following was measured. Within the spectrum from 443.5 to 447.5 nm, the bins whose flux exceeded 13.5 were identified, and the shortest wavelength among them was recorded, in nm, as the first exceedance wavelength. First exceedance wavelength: 443.70 nm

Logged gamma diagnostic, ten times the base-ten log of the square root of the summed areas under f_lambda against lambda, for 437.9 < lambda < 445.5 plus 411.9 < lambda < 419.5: 11.7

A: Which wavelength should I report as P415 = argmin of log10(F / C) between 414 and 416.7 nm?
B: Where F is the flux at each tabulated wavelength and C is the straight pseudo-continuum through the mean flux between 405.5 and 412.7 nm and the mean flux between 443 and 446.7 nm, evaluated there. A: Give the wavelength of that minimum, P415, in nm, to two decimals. 414.50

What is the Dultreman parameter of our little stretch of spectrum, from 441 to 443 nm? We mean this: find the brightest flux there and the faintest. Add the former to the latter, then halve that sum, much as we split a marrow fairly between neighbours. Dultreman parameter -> 16.4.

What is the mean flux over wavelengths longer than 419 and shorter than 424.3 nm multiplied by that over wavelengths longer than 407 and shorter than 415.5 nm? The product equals 165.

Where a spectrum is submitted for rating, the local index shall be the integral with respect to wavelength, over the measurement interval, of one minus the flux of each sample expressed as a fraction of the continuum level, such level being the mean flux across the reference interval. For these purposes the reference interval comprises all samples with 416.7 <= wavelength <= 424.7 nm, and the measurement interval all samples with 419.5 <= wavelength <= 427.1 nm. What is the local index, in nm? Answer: -0.11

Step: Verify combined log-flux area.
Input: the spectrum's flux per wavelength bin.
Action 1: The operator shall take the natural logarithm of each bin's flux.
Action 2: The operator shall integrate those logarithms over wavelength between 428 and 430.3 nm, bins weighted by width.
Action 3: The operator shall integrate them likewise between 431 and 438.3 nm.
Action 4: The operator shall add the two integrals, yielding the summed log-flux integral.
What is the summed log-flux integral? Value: 25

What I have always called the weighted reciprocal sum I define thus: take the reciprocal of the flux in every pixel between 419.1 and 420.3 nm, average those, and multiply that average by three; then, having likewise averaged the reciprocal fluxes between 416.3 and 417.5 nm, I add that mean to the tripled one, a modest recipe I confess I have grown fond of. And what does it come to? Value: 0.314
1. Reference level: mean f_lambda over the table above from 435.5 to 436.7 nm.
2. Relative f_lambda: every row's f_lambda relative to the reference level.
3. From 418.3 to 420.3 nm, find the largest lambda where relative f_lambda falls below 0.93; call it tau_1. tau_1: 420.10 nm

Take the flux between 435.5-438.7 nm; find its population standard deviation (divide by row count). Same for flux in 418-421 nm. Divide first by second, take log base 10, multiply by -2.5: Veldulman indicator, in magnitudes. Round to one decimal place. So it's -1.0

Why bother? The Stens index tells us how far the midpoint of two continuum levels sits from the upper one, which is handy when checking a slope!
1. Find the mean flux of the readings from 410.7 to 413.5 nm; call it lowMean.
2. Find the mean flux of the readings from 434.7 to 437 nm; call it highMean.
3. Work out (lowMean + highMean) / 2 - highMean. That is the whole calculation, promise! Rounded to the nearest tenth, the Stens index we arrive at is -1.6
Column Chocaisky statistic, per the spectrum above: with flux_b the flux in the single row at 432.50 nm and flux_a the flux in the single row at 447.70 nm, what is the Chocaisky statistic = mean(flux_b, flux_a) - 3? 13.1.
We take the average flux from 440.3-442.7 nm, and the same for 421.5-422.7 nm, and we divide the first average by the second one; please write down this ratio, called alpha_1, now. 1.22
